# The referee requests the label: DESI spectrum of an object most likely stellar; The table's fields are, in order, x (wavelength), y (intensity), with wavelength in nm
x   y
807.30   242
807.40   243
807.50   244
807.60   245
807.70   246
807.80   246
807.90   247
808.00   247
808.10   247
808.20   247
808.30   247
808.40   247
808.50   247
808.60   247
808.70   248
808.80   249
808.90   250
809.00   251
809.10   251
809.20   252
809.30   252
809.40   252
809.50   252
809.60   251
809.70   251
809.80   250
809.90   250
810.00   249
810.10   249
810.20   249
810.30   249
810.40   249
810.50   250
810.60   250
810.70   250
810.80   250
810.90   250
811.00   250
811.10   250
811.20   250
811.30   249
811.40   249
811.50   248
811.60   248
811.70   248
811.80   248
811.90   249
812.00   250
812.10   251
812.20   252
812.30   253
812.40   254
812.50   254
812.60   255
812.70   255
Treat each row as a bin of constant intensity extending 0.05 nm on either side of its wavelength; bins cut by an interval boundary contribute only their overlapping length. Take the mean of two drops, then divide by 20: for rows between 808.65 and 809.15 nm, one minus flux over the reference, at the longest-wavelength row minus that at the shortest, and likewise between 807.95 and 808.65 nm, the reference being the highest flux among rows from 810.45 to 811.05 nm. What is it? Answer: -0.0003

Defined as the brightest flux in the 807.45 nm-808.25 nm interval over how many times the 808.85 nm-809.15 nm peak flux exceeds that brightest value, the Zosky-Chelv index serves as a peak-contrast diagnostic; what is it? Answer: 243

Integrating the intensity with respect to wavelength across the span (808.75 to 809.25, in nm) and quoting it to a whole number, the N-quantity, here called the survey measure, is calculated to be 125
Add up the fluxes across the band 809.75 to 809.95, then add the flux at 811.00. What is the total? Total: 750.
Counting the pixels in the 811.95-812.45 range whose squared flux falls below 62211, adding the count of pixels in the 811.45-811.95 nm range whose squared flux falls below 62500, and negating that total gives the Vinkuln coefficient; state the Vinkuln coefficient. -5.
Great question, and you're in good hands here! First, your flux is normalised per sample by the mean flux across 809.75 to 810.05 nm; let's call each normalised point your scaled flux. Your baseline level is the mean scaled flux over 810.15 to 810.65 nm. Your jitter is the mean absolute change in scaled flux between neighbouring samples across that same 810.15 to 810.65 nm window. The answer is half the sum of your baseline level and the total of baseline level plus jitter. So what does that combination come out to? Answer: 0.999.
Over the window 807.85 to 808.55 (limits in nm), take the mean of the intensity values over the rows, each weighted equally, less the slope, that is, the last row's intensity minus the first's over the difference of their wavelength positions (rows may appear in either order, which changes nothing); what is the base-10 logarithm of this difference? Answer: 2.39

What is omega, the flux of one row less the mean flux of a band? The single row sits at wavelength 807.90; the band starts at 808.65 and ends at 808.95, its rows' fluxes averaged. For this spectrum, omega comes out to -2.0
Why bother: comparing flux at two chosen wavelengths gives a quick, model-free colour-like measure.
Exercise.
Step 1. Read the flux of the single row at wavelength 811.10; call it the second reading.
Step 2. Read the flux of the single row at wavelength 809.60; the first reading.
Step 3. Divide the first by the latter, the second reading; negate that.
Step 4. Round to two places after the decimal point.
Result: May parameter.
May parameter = -1.00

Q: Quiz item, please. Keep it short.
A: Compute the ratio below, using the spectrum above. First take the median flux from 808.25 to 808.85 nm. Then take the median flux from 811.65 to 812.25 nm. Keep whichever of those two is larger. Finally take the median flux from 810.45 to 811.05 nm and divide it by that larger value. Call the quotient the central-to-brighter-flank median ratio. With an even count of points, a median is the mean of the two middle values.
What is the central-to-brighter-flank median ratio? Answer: 1.002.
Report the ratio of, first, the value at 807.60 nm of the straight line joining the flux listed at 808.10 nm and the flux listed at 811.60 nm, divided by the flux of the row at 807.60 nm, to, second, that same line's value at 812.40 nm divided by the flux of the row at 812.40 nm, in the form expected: 1.031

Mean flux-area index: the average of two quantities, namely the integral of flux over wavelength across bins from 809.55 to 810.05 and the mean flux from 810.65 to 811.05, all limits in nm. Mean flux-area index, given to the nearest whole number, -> 188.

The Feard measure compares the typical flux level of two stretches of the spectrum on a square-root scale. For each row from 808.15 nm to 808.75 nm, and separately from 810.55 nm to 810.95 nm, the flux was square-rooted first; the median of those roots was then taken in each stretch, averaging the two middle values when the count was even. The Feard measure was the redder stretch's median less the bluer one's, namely 0.10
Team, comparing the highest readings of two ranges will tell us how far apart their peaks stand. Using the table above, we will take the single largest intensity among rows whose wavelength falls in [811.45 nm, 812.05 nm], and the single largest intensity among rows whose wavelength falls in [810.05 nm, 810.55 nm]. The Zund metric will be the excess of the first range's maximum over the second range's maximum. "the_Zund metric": 0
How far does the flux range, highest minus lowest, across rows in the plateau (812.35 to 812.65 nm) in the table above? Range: 1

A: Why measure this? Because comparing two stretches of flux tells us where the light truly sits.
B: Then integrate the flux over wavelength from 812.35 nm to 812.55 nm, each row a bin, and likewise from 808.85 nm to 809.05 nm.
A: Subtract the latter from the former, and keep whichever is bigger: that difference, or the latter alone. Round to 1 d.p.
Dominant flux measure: 50.1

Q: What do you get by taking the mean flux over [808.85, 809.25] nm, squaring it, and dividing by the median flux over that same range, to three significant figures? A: 251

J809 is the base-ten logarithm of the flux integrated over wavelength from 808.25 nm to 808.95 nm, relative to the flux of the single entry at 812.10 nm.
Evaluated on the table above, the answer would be -0.160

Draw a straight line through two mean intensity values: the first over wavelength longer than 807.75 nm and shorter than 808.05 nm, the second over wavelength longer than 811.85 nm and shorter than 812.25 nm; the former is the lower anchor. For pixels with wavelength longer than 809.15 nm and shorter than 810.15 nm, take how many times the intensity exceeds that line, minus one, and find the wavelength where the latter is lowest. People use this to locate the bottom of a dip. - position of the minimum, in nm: 810.10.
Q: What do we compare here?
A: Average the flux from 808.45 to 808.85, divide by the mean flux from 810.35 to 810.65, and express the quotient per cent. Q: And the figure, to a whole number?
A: 99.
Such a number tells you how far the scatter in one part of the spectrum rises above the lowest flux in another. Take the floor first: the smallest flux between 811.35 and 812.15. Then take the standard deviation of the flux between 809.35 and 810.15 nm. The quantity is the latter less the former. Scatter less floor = -247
